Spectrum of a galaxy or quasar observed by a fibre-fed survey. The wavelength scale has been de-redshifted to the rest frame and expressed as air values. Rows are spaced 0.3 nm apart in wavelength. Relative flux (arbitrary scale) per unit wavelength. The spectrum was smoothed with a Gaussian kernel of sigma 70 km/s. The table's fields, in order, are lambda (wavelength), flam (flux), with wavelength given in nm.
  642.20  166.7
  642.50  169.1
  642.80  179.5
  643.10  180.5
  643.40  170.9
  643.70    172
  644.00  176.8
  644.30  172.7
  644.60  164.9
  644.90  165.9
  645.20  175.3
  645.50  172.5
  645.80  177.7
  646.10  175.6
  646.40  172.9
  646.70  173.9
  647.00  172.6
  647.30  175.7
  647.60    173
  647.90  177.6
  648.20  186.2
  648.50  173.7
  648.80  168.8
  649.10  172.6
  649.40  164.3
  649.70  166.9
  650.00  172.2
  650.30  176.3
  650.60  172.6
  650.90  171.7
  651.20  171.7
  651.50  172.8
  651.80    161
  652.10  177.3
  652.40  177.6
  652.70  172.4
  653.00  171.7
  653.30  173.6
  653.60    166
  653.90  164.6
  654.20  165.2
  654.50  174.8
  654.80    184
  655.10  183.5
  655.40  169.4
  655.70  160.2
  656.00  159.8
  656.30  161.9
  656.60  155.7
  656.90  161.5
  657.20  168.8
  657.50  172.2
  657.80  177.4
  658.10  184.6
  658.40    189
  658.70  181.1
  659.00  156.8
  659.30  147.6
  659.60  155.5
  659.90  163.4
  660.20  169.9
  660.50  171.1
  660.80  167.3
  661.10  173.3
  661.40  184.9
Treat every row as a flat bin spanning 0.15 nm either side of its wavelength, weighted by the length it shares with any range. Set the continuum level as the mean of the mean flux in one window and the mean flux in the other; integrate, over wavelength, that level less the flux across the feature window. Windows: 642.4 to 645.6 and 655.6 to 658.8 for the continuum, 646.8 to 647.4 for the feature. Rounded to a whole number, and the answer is -2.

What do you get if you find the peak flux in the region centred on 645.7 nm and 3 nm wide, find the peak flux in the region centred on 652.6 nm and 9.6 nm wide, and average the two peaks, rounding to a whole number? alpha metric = 182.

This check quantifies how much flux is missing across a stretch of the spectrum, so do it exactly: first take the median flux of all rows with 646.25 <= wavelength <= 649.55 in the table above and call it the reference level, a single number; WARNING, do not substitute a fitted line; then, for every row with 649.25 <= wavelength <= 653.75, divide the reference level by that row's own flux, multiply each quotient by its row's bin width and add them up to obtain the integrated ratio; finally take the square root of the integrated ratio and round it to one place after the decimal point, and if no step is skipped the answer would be 2.1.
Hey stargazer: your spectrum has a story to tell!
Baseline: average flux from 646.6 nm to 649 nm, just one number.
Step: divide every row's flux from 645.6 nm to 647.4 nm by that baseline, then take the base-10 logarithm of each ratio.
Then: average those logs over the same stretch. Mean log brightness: -0.001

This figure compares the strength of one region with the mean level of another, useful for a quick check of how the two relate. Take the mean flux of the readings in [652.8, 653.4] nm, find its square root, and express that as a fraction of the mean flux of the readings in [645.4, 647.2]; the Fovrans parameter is 0.0754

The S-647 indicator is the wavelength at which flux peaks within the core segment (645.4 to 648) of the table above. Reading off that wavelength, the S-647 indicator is 645.80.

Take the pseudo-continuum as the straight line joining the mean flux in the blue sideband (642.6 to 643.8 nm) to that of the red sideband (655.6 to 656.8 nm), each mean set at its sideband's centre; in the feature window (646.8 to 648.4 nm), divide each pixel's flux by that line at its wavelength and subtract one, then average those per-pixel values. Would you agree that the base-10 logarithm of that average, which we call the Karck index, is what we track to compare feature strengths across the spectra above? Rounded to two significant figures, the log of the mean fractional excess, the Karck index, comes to -1.4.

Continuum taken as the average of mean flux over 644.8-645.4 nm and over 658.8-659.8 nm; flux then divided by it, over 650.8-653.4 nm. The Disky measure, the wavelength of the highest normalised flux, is 652.40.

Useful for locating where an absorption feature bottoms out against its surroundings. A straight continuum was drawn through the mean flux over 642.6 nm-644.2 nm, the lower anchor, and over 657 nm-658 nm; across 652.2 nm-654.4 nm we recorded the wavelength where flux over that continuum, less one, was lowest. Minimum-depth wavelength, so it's 653.90 nm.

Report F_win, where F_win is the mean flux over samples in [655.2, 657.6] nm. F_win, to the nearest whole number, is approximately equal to 164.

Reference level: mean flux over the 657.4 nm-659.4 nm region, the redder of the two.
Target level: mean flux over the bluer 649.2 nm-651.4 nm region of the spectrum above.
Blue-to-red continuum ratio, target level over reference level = 0.99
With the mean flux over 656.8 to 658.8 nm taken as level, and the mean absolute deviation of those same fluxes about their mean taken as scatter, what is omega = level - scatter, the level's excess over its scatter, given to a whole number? 169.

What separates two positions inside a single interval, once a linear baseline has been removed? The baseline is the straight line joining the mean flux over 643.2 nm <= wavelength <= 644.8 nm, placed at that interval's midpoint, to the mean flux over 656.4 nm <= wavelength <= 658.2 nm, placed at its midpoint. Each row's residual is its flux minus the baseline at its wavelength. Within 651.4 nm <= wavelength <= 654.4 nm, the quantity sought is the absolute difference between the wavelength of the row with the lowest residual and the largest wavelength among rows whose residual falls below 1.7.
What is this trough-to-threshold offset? 2.40 nm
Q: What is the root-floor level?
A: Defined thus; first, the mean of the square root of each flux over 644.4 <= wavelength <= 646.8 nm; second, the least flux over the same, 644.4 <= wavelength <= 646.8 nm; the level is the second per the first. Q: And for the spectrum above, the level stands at 12.6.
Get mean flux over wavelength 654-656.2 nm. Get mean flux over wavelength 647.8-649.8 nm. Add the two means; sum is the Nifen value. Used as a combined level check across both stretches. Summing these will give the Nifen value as 344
